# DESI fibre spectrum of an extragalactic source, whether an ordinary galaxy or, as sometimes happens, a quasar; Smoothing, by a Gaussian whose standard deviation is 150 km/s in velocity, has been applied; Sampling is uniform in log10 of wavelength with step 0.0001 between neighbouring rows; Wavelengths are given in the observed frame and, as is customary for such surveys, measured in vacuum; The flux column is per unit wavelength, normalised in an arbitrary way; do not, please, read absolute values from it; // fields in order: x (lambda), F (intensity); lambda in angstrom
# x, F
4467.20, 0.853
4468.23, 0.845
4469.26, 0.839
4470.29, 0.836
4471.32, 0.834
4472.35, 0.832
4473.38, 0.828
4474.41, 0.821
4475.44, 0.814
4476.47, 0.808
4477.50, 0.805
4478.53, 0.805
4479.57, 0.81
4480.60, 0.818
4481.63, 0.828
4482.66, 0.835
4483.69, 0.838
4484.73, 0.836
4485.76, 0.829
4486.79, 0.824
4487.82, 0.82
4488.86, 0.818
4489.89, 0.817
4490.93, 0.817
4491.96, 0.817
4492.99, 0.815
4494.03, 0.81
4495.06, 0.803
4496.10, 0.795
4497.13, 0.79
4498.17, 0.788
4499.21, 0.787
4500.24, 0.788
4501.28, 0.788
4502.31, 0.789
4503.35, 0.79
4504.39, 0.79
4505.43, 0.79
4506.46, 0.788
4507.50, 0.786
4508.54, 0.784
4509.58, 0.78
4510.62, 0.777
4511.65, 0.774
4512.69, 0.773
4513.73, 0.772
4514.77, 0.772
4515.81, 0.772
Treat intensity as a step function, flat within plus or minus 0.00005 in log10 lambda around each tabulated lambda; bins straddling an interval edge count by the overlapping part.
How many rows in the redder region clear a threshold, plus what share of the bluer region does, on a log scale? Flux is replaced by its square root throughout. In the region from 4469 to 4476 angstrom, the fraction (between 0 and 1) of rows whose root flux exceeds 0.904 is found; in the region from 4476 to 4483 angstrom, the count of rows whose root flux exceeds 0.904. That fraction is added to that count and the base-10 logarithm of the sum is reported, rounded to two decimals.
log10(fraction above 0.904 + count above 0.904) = 0.59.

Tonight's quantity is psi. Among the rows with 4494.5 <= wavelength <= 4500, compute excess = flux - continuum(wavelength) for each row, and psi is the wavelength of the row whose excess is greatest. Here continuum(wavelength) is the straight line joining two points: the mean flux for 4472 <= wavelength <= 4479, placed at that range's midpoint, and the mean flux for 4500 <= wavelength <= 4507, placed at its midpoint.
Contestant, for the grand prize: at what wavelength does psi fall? 4495.06 angstrom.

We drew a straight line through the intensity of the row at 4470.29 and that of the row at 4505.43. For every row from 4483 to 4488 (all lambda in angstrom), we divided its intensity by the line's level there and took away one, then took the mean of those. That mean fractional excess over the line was 0.017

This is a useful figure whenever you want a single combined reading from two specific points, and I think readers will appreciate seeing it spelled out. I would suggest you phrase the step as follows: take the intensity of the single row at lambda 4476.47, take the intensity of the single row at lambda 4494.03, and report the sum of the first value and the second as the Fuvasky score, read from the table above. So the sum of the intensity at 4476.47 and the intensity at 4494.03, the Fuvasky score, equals 1.62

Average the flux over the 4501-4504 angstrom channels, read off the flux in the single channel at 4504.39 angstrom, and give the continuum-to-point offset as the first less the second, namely -0.001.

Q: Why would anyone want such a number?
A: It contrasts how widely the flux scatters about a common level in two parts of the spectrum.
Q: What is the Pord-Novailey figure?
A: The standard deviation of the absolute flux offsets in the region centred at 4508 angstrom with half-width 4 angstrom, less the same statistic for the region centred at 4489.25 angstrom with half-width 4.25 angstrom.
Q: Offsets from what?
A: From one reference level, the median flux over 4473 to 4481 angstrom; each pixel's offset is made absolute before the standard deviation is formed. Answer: 0.001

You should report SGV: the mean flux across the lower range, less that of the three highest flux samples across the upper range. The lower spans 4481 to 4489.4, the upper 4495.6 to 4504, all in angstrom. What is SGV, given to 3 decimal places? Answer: 0.037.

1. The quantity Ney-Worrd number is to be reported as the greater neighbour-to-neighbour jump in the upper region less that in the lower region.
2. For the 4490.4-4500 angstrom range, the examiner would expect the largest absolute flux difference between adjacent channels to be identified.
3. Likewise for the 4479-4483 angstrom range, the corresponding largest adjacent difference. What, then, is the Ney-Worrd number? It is -0.0020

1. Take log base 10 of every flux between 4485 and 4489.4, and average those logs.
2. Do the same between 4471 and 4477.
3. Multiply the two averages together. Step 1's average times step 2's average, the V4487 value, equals 0.0072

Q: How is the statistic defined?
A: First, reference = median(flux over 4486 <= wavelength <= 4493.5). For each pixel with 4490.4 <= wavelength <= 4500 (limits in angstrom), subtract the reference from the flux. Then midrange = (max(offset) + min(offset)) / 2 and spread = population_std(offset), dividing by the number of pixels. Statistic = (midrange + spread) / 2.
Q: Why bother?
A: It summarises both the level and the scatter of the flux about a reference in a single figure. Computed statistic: -0.001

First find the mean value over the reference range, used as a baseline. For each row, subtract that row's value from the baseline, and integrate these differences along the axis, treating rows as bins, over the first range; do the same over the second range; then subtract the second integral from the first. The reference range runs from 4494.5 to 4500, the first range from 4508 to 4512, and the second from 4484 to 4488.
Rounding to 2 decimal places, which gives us 0.20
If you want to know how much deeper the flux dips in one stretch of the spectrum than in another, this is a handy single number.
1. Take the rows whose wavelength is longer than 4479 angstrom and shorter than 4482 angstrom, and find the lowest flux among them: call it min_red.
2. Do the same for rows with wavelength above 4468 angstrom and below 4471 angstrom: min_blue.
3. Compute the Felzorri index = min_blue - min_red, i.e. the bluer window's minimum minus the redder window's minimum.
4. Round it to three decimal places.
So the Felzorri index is 0.026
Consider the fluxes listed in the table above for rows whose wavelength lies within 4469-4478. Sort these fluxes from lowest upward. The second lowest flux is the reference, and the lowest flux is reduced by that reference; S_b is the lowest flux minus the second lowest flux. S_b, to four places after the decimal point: -0.0030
